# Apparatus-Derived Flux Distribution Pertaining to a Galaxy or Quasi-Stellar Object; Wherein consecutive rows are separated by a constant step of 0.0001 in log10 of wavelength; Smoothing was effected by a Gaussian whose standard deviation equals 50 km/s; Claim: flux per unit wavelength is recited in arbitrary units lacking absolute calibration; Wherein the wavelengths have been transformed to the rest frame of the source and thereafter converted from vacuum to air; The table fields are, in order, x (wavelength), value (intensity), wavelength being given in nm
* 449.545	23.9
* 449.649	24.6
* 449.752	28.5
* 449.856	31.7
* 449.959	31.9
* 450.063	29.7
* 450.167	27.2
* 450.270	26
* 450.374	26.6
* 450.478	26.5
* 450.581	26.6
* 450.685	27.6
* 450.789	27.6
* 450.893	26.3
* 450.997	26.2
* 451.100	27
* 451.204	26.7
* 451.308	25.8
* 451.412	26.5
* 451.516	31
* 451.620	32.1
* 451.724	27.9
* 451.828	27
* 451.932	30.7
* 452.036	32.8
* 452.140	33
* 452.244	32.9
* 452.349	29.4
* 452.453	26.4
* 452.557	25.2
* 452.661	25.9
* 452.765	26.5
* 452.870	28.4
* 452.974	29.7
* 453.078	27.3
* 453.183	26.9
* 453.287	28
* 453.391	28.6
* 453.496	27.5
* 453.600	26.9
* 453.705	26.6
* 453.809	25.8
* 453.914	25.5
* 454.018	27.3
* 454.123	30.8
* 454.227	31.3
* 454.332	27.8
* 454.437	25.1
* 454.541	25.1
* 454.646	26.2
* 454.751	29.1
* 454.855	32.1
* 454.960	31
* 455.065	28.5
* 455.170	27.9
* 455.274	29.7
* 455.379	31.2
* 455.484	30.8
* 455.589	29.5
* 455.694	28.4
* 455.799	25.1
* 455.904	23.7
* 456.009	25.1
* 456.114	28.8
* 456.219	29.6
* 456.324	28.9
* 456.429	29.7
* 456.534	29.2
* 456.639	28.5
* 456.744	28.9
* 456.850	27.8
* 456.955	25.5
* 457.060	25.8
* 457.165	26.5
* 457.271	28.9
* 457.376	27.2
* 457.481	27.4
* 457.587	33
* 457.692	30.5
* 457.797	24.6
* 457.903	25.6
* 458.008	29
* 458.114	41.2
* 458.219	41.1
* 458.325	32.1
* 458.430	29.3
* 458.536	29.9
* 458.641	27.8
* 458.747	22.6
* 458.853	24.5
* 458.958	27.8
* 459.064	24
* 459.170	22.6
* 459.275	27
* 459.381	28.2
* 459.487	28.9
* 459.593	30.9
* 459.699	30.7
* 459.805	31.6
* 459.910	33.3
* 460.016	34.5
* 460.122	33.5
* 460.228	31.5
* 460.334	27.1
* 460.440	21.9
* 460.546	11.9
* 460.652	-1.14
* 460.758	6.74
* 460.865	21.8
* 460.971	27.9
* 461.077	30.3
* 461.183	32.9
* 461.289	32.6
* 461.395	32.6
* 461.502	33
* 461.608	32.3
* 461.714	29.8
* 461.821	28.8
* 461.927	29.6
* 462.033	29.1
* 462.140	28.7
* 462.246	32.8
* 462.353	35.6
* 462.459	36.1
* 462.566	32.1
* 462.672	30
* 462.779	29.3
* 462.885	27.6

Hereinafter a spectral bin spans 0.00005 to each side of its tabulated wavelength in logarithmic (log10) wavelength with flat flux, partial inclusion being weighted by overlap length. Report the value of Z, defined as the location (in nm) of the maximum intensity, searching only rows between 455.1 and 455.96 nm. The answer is 455.379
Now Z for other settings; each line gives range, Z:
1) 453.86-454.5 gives 454.227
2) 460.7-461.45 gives 461.183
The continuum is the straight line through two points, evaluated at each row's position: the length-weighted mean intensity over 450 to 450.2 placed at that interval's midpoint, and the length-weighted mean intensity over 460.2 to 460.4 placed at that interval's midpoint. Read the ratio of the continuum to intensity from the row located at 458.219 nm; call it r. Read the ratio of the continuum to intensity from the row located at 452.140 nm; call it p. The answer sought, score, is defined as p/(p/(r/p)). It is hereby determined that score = 0.80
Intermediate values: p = 0.868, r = 0.69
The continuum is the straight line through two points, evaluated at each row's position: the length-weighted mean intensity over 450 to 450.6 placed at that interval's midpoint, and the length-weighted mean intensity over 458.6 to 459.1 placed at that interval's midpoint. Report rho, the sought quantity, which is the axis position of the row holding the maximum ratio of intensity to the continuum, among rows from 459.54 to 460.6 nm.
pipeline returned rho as 460.016 nm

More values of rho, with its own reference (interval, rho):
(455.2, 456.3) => 455.379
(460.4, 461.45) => 461.183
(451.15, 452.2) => 452.140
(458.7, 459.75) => 459.593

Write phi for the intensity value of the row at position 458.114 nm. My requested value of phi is 41.2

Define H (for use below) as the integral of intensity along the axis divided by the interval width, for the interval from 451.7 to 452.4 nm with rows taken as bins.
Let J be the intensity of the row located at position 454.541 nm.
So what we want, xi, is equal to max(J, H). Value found 30.6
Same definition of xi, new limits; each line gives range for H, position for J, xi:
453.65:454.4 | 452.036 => 32.8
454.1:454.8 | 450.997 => 27.8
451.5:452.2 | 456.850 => 30.7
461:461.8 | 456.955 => 31.7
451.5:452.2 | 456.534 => 30.7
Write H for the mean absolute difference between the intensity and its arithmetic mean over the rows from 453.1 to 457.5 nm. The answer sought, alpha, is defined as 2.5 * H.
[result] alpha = 4.1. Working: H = 1.64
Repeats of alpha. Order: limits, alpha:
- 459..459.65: 6.1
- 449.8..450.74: 4.8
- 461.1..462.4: 4.8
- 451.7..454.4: 4.7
